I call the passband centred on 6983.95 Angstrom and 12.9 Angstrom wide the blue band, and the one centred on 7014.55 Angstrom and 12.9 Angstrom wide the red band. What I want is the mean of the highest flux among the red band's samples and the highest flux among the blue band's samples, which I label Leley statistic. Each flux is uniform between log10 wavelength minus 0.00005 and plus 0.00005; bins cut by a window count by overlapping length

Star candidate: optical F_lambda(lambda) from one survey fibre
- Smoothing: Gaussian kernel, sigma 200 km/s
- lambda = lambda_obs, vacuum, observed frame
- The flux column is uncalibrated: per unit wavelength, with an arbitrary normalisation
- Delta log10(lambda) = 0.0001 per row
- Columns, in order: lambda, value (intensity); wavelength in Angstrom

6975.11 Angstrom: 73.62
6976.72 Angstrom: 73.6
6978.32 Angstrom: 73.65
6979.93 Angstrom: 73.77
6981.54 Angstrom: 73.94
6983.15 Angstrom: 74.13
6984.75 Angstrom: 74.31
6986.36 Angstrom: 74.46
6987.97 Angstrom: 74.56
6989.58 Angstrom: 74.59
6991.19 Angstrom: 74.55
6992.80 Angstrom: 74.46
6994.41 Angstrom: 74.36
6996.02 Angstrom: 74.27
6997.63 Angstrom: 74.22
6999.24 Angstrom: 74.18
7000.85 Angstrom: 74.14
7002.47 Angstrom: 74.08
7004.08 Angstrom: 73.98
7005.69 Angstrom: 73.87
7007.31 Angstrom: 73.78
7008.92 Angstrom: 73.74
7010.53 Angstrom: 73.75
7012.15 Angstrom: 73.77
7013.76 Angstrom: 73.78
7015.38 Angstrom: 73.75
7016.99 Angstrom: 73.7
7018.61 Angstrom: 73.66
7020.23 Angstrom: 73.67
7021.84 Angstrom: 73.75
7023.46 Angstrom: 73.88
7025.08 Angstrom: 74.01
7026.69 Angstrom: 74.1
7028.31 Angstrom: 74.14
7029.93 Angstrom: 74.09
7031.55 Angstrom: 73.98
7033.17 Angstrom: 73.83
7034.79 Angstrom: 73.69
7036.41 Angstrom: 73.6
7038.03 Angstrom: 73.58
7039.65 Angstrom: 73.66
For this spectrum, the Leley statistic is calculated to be 74.2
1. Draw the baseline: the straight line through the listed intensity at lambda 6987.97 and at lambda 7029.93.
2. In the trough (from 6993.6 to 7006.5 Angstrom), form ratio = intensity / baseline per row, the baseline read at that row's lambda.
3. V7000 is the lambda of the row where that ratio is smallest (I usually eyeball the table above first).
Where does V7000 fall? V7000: 7005.69 Angstrom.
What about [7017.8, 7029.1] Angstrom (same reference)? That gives 7018.61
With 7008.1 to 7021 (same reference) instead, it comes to 7008.92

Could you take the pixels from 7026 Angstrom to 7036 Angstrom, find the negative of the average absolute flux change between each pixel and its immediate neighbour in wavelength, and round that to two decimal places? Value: -0.10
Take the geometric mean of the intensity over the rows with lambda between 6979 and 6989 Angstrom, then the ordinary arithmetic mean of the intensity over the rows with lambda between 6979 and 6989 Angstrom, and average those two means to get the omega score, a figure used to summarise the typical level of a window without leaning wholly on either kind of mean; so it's 74.2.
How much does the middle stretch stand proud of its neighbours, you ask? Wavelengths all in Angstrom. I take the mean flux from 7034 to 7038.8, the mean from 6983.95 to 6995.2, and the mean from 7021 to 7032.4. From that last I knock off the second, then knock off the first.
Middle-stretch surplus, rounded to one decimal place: -74.1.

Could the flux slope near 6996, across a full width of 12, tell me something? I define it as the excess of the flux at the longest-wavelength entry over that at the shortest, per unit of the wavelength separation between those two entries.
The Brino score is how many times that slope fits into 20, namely -471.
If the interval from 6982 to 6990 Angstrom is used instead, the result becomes 280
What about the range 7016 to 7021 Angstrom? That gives -2160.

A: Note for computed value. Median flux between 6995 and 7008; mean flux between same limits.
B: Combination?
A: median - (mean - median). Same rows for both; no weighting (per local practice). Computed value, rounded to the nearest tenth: 74.2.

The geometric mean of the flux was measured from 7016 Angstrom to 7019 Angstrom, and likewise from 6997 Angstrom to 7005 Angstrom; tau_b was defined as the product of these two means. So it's 5461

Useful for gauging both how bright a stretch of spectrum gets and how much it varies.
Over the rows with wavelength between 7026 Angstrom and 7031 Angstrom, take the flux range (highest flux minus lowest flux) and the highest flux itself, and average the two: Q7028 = 37.1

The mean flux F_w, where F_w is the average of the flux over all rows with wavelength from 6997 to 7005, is 74.1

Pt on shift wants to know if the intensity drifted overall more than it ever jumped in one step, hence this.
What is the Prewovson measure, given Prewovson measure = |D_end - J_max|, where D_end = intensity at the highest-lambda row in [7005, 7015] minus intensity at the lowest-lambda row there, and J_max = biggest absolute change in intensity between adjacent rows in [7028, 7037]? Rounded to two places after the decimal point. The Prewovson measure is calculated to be 0.24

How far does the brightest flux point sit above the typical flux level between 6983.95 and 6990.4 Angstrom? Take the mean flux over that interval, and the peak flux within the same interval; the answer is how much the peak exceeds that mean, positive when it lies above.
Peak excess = 0.11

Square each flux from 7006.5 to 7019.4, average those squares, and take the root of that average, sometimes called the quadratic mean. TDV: 73.7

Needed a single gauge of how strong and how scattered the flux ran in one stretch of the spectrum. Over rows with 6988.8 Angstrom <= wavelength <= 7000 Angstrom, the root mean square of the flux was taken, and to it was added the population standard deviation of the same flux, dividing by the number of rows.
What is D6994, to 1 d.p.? 74.5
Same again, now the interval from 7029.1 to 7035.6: 74.0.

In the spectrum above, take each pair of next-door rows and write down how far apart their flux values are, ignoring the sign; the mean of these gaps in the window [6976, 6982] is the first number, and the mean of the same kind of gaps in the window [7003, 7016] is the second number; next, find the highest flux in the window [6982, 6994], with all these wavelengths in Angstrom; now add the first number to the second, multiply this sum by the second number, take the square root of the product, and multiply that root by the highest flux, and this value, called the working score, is 6.2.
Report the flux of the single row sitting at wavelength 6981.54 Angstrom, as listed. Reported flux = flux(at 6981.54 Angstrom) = 73.94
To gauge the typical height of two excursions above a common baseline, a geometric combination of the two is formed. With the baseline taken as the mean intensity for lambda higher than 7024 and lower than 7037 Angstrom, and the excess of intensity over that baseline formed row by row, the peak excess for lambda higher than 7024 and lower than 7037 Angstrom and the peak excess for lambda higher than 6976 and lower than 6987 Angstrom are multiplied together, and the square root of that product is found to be 0.33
